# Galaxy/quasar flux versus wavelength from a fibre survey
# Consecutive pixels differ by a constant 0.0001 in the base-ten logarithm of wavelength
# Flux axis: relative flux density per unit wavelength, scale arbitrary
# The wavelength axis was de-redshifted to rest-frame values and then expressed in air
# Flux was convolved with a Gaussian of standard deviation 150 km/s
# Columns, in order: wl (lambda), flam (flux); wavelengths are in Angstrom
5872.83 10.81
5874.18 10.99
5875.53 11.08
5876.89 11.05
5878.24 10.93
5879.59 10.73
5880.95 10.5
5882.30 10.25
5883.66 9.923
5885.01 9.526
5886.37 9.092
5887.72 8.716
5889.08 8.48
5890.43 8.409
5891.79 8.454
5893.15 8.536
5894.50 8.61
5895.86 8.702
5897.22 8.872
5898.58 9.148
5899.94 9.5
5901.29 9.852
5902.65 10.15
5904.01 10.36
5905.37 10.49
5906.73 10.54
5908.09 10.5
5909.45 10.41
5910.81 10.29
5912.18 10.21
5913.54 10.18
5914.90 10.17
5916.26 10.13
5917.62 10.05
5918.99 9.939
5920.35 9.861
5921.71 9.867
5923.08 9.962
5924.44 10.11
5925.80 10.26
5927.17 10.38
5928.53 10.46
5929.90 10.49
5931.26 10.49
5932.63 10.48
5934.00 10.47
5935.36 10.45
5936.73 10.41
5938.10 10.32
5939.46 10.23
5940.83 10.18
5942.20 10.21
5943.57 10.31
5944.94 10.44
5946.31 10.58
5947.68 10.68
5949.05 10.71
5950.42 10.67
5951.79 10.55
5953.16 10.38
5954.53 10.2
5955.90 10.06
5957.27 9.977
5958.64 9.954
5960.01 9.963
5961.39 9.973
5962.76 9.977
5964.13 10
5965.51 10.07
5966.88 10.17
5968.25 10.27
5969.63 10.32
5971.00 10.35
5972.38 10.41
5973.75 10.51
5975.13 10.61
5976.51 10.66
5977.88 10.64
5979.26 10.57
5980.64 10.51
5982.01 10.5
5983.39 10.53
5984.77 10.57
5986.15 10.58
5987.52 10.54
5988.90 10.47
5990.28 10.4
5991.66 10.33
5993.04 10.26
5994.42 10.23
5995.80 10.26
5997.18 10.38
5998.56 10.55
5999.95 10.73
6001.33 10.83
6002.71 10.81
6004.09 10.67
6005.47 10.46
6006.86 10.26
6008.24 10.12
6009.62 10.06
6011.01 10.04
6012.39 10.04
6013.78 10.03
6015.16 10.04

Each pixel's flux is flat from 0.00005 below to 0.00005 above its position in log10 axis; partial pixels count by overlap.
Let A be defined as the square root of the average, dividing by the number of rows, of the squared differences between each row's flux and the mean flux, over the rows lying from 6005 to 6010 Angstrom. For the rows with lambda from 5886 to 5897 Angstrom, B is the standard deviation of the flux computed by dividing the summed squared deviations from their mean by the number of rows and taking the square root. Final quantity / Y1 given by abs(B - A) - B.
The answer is -0.15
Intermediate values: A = 0.15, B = 0.21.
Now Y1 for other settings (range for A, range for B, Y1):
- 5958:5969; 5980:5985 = 0.05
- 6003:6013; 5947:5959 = -0.23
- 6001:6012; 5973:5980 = 0.20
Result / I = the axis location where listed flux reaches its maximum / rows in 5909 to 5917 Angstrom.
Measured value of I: 5909.45 Angstrom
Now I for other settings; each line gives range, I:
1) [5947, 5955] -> 5949.05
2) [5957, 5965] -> 5964.13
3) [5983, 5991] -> 5986.15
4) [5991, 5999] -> 5998.56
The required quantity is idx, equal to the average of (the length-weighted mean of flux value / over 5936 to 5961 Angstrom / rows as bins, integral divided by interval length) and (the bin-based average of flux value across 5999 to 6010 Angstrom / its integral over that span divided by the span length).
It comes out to 10.41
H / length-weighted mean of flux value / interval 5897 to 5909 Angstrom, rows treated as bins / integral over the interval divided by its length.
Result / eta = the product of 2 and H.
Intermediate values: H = 10.0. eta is 20.0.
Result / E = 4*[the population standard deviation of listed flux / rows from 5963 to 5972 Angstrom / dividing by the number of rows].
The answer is 0.5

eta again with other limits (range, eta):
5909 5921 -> 20.3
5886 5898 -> 17.3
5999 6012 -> 20.9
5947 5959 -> 20.7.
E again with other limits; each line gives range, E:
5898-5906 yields 1.9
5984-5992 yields 0.4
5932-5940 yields 0.4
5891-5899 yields 0.9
